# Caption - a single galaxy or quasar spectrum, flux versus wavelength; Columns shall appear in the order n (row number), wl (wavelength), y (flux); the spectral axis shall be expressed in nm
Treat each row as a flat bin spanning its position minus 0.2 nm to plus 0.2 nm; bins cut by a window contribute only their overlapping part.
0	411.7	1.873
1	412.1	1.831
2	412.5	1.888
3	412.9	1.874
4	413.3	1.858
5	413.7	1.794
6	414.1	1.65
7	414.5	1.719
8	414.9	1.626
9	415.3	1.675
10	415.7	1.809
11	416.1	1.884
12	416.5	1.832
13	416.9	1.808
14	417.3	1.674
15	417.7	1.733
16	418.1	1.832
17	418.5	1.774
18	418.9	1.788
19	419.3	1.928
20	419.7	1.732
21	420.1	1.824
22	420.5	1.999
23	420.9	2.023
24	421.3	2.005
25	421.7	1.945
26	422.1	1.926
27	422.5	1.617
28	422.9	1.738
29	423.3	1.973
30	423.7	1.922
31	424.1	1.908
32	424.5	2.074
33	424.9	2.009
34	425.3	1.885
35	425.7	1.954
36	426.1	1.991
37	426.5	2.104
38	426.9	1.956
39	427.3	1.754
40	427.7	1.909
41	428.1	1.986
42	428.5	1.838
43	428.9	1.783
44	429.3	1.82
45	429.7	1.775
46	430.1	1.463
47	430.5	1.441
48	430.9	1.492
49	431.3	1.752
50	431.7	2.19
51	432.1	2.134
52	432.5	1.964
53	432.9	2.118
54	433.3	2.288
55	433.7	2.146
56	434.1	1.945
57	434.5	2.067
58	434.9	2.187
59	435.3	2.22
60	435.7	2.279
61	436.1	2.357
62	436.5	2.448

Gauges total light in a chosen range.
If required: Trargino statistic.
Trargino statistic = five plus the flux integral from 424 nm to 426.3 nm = 10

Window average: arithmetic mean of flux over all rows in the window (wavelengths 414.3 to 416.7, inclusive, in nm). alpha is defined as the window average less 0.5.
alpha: 1.26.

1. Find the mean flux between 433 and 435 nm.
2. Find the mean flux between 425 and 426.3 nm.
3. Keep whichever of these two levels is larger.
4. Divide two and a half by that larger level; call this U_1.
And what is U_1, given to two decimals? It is 1.18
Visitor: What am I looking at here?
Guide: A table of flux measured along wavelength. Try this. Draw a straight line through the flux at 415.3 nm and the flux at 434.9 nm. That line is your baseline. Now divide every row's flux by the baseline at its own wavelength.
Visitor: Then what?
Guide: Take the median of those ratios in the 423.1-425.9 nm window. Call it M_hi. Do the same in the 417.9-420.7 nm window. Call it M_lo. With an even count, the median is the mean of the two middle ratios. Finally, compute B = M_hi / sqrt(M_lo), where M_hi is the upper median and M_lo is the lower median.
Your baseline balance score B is 1.01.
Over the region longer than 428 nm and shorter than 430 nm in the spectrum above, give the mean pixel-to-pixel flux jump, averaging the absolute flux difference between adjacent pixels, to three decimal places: 0.071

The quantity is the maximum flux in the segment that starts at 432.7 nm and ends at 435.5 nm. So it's 2.288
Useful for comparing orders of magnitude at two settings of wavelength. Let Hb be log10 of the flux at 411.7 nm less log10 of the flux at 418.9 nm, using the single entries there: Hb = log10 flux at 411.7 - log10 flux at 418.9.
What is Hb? 0.02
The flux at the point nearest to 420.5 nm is 1.999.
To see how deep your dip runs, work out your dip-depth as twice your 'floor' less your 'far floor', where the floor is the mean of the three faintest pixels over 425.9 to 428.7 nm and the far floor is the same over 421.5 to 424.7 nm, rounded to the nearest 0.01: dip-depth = 1.91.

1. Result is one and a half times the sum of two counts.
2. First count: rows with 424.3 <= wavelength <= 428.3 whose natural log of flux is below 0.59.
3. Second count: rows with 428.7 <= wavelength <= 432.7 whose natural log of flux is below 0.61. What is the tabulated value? 12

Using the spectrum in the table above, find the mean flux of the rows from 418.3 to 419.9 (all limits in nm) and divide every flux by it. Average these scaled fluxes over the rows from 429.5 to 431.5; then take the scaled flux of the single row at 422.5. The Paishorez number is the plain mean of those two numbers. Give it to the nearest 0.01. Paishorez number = 0.89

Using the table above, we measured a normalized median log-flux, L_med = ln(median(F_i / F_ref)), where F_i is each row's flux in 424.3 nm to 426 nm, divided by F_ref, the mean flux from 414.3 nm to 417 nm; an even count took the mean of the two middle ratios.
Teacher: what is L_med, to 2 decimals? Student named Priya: 0.12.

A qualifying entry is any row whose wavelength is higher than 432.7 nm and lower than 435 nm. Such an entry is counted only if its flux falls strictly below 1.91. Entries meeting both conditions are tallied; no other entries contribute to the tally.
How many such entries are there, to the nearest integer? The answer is 0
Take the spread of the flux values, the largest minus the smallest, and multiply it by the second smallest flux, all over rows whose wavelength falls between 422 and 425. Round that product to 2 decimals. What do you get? 0.79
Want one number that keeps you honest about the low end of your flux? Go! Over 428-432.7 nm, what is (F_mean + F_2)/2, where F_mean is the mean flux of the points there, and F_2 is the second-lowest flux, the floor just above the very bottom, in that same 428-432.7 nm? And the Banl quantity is 1.63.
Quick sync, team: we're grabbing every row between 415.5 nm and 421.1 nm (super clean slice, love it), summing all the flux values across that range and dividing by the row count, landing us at 1.83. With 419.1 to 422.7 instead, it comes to 1.89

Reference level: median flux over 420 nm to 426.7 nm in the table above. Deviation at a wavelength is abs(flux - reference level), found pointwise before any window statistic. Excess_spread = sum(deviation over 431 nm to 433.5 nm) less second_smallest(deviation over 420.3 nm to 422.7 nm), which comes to 1.10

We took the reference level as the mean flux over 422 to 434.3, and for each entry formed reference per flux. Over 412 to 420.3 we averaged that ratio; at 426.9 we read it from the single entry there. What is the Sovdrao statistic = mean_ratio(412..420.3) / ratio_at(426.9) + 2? 3.10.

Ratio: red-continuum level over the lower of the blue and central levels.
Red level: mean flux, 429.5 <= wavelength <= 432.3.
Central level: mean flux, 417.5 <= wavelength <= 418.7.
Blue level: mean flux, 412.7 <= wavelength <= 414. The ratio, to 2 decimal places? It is 0.98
